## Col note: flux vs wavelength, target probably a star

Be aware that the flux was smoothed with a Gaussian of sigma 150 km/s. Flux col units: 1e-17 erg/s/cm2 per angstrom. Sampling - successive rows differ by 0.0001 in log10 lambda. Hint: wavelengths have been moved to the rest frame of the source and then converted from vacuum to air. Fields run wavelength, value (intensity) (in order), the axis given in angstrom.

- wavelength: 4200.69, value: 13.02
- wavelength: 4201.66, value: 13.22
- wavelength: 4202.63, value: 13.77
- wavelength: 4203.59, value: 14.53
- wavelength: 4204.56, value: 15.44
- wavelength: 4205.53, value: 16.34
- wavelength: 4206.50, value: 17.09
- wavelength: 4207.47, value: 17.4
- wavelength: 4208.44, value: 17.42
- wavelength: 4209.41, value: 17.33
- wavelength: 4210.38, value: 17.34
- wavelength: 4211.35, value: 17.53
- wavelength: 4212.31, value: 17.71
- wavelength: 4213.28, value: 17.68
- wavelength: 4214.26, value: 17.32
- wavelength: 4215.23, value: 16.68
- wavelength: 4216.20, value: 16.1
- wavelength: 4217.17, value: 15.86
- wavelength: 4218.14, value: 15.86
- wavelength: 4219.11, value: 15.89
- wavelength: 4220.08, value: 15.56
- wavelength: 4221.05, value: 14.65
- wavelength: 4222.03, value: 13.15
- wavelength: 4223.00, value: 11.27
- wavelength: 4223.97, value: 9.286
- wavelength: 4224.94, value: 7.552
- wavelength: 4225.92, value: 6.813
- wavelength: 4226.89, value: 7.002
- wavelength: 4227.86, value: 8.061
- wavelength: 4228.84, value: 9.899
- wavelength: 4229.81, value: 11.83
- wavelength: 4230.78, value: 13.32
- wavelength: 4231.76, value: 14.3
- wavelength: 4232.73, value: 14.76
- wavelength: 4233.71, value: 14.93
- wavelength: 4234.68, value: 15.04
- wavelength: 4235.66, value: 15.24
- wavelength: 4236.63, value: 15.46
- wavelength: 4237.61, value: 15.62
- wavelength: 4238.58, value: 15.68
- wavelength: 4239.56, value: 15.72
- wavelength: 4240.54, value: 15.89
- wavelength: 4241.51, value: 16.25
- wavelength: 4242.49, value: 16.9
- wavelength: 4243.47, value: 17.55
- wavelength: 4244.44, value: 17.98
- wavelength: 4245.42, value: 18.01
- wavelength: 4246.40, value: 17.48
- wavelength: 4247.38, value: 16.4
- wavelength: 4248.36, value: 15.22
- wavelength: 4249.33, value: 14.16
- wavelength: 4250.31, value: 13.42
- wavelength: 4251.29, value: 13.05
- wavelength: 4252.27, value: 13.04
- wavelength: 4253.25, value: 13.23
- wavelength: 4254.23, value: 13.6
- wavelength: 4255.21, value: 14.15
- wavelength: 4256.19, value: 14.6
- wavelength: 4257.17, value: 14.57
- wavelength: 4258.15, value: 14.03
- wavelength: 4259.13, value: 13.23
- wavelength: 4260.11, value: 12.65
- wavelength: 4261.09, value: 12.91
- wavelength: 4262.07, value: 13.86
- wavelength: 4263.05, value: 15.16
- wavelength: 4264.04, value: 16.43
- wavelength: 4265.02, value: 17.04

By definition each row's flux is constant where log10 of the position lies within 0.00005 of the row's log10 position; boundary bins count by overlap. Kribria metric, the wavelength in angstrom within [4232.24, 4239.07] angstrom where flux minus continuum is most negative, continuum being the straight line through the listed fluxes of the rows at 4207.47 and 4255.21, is 4232.73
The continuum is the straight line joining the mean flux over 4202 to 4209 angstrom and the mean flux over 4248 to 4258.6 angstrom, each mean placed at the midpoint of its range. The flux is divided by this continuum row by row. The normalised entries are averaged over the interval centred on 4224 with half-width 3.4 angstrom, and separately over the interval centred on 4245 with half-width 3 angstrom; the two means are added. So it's 1.87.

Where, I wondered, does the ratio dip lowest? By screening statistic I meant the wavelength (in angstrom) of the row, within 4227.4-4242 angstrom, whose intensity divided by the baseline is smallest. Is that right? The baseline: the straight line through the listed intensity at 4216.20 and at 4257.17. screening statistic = 4227.86 angstrom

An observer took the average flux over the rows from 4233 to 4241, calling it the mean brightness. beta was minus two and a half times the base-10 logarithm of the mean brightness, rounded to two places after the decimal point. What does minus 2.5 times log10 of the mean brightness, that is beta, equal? -2.97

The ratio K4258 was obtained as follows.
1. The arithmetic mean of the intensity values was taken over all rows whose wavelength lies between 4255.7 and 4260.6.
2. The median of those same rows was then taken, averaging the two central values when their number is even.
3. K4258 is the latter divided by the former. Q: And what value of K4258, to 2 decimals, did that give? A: 1.02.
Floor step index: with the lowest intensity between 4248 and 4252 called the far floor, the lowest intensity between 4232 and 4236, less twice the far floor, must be -11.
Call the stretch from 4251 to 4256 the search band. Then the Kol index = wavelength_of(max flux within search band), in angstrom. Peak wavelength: 4255.21 angstrom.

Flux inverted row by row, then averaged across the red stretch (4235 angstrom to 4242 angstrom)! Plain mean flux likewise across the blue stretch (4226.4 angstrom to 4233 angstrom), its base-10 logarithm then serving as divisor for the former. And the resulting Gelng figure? 0.061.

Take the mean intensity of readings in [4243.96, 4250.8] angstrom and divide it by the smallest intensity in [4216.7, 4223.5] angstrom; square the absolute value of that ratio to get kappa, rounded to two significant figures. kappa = 2.0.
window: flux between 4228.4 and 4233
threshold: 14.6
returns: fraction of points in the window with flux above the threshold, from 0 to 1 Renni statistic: 0.20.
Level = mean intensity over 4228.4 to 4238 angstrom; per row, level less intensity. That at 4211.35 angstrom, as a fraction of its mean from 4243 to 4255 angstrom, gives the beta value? 2.9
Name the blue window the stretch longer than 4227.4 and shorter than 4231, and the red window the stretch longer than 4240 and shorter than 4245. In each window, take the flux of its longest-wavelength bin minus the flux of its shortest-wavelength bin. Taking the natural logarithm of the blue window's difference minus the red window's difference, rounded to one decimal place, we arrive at 1.2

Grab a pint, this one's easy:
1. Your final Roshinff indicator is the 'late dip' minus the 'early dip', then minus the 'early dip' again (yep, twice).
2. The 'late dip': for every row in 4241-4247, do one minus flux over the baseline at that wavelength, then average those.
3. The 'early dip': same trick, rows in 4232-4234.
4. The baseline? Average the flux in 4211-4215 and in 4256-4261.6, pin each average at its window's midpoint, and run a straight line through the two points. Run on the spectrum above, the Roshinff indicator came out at -0.3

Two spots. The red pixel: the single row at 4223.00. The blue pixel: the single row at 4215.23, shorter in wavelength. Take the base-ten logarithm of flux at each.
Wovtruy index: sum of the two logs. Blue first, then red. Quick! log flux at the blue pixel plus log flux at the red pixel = 2.27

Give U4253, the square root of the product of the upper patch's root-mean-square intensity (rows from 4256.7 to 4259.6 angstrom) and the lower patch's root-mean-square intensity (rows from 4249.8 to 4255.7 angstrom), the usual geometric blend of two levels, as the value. 13.7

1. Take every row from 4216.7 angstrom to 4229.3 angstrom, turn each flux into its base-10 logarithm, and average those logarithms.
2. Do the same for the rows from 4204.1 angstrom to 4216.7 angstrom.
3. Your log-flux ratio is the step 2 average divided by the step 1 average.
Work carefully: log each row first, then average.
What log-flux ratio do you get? 1.18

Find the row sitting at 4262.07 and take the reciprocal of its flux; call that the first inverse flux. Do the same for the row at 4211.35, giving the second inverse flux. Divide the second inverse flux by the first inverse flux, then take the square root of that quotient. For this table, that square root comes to 0.89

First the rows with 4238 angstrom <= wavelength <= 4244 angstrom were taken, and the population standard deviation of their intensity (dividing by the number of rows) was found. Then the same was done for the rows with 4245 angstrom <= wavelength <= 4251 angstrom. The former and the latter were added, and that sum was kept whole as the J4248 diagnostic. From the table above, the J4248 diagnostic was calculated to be 2.4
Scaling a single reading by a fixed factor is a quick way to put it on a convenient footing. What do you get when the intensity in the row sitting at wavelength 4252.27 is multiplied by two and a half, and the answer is 32.6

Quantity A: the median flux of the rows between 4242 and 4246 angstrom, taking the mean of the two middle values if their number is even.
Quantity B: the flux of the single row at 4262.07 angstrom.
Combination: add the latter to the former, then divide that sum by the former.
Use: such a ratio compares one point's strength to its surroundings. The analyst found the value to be 1.78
